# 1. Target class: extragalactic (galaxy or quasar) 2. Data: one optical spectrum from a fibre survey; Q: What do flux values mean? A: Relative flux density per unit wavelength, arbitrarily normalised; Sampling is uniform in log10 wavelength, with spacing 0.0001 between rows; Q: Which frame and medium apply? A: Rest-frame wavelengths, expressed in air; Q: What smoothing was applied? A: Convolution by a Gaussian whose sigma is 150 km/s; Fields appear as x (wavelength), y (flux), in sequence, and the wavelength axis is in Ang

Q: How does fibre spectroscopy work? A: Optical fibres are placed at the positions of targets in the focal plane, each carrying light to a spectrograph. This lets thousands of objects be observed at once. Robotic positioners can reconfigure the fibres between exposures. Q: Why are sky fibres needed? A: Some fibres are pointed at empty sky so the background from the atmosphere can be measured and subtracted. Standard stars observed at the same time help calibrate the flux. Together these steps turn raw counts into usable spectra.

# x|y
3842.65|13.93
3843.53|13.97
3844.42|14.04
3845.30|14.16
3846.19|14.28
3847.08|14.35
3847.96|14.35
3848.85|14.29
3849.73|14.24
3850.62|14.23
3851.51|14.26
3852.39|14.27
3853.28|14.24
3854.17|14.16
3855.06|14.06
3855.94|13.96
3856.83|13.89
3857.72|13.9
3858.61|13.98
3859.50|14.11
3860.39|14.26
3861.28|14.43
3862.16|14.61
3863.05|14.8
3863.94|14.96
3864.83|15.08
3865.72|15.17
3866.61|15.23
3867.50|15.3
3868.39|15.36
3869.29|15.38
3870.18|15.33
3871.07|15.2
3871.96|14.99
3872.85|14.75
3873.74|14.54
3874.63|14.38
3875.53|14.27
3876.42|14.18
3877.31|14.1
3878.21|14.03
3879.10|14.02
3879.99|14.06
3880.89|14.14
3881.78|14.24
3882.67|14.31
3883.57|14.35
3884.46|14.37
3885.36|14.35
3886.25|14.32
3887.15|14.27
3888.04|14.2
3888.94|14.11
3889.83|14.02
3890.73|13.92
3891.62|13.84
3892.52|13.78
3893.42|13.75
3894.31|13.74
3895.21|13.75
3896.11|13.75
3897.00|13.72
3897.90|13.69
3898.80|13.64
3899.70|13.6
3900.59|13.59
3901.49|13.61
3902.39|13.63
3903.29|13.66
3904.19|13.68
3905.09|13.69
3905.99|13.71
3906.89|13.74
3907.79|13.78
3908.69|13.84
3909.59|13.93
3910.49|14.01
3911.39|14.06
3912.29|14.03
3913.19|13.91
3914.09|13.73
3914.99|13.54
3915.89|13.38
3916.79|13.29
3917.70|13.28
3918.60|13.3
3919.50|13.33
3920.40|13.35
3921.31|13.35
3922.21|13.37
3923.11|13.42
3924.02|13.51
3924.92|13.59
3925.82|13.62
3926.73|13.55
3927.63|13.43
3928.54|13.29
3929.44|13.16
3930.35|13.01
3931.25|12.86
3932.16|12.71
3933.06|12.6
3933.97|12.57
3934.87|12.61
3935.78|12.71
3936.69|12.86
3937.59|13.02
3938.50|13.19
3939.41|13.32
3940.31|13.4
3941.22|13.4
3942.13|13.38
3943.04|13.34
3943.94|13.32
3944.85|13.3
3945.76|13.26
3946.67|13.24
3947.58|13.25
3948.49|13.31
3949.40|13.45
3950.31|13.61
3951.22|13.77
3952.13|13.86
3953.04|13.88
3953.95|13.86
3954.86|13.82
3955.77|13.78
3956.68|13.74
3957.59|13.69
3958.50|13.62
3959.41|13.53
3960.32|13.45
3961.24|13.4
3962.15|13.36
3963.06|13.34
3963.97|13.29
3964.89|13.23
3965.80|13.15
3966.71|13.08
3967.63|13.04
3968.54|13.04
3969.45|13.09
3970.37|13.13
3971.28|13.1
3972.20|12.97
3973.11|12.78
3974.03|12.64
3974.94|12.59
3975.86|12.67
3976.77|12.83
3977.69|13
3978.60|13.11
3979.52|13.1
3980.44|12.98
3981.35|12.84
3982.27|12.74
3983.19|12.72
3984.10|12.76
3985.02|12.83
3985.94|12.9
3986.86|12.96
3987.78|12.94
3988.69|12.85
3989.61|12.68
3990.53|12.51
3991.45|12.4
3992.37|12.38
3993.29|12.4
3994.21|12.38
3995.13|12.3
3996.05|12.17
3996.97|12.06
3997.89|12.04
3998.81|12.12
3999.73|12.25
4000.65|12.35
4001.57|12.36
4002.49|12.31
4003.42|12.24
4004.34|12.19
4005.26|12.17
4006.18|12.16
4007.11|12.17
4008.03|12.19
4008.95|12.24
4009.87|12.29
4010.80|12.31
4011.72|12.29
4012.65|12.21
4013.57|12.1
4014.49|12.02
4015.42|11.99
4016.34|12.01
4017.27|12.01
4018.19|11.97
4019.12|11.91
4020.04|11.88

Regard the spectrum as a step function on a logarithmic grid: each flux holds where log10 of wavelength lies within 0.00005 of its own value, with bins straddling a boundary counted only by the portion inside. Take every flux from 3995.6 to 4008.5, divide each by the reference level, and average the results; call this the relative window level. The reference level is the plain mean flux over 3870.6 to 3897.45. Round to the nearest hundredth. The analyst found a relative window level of 0.86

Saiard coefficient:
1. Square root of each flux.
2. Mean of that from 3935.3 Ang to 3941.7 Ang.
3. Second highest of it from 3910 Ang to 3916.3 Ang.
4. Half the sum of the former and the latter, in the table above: 3.68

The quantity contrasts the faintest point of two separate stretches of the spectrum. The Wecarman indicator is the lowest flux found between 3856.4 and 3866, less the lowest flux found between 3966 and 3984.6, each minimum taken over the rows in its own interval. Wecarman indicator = 1.30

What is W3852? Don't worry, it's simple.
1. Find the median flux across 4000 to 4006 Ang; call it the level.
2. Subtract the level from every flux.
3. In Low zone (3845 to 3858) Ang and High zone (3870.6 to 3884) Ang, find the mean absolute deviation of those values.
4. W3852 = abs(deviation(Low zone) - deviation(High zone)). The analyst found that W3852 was 0.14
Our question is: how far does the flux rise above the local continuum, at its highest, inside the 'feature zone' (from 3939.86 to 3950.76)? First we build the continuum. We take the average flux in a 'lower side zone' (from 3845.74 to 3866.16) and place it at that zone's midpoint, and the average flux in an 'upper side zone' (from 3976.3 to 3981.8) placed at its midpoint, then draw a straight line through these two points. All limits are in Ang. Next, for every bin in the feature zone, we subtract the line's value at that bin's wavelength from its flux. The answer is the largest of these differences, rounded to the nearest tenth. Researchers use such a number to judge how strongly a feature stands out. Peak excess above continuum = 0.3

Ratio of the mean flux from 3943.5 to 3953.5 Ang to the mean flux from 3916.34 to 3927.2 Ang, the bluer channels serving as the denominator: 1.00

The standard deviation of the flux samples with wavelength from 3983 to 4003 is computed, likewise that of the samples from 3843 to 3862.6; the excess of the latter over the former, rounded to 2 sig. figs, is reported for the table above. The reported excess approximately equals -0.11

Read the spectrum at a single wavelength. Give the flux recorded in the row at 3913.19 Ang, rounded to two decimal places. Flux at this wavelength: 13.91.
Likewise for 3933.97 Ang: 12.57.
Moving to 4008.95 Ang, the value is 12.24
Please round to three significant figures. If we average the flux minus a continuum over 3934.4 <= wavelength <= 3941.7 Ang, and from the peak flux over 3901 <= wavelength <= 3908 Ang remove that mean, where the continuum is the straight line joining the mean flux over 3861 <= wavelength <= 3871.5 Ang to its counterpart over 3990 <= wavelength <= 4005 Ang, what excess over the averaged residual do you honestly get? 14.3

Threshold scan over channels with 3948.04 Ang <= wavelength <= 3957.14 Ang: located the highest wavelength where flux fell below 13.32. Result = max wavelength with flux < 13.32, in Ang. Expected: 3948.49 Ang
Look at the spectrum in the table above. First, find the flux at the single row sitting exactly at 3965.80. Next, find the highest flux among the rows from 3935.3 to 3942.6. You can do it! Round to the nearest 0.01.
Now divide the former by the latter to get 0.98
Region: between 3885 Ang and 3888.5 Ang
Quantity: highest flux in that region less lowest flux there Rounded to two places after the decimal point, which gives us 0.15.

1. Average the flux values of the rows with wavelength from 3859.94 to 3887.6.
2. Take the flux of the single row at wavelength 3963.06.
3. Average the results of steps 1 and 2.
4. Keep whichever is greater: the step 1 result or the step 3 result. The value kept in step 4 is 14.6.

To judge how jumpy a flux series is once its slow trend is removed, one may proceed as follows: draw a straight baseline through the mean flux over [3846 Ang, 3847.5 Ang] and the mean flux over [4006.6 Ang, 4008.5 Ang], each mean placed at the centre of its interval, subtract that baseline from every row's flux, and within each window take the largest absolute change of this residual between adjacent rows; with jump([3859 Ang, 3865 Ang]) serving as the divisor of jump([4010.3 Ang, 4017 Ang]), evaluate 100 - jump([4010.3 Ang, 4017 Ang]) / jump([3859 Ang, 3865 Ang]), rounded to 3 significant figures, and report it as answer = 99.5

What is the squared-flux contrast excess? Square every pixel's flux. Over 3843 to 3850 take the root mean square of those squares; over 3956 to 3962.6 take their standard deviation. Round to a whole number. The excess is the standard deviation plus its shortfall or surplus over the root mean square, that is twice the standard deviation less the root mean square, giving -195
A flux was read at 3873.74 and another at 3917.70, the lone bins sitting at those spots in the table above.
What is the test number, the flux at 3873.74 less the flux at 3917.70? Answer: 1.3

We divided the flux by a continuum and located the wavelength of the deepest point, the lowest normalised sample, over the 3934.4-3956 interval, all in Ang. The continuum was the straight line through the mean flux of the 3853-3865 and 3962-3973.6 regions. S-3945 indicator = 3934.87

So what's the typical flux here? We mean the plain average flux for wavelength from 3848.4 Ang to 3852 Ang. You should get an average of 14.3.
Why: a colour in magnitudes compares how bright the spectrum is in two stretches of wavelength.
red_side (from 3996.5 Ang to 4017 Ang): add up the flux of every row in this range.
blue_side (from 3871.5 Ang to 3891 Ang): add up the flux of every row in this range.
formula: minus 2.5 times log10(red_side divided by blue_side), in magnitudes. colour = 0.17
